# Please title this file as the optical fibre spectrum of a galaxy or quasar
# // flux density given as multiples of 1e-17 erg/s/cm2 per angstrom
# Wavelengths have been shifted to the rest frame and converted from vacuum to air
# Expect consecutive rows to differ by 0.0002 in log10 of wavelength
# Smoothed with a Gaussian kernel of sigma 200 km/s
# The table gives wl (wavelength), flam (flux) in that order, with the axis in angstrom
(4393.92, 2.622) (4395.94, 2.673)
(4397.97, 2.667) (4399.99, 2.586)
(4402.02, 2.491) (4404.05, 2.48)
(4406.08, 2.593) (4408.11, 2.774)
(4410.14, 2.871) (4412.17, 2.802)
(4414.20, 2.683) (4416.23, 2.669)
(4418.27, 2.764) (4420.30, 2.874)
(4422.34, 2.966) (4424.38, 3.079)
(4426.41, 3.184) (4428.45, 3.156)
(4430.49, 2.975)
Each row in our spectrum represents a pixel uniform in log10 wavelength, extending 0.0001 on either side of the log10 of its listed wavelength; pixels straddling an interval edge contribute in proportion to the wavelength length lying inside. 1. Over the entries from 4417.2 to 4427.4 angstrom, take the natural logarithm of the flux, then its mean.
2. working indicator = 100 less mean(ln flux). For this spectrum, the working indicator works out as 98.9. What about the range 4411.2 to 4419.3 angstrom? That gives 99.0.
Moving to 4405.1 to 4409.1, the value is 99.0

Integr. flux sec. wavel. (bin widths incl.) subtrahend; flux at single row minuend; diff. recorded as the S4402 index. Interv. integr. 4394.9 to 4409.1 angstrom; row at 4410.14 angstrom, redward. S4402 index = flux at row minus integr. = -34.2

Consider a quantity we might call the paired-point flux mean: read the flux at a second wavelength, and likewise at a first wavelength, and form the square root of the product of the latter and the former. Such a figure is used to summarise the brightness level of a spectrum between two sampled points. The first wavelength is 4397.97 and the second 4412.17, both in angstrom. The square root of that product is 2.73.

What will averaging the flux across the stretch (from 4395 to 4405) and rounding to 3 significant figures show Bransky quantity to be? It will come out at 2.58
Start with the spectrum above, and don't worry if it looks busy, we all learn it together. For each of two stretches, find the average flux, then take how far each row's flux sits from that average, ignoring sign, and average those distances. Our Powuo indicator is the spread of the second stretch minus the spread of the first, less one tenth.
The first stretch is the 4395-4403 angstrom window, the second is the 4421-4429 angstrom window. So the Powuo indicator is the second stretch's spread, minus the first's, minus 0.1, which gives -0.092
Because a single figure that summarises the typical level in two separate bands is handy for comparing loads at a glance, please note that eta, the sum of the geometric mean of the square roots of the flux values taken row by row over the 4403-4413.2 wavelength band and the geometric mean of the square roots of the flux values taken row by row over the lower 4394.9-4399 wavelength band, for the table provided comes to 3.28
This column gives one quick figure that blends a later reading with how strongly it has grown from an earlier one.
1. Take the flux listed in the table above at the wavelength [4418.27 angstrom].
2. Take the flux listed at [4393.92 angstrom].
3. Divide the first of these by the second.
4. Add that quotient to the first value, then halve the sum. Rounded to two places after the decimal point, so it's 1.91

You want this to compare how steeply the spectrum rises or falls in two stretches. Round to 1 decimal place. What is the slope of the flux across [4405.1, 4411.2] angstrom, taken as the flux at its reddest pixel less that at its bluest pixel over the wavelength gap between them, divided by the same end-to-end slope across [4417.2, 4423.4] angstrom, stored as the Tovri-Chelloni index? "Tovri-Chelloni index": 1.4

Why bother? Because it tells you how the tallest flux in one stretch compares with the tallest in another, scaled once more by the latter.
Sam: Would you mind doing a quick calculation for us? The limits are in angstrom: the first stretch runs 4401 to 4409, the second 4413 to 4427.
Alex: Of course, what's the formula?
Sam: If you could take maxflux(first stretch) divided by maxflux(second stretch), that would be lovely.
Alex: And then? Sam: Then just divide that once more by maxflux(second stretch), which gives 0.274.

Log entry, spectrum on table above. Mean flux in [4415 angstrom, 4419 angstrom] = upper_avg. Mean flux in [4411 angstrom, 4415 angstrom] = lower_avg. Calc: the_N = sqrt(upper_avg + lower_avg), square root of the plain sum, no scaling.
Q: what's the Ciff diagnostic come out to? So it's 2.34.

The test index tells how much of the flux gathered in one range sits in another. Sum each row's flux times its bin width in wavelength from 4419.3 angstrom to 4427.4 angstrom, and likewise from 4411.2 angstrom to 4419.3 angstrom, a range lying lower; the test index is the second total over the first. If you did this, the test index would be 0.90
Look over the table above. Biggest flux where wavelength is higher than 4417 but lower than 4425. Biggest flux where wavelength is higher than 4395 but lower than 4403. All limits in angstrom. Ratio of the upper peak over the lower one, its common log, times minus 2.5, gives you -0.154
